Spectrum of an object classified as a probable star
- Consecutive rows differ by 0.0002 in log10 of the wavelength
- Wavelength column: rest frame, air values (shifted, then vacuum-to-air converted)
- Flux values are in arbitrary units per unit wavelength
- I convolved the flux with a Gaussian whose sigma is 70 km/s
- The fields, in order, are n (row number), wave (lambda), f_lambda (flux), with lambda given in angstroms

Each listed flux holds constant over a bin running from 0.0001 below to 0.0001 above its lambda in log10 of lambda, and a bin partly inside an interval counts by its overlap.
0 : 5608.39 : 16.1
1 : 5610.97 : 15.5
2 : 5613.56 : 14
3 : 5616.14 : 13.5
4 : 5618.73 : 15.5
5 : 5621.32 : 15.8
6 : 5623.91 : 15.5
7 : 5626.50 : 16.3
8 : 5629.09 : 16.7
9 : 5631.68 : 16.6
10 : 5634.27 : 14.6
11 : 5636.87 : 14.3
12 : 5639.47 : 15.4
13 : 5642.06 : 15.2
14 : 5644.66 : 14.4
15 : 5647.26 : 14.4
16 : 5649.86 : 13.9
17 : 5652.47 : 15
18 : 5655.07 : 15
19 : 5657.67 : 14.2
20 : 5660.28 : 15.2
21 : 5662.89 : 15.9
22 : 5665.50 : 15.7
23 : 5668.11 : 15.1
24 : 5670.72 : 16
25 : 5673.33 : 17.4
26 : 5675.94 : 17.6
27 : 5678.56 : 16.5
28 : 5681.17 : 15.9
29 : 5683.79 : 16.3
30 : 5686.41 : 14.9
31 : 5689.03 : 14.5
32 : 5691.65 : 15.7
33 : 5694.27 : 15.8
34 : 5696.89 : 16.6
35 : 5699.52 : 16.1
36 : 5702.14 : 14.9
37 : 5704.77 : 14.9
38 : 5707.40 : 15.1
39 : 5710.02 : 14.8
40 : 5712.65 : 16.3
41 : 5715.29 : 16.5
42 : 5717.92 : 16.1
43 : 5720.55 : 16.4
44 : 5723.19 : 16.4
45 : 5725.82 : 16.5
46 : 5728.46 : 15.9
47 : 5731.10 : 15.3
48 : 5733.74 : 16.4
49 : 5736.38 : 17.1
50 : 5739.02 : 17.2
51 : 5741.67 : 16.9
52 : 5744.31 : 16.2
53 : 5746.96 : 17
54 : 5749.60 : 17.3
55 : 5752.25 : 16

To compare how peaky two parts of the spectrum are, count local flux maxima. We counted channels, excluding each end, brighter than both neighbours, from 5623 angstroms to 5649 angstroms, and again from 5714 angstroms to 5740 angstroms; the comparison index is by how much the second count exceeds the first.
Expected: -1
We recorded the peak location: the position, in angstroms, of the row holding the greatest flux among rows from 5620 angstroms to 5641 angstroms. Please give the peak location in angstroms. 5629.09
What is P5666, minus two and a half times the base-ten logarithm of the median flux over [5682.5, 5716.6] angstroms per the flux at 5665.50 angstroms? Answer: 0.00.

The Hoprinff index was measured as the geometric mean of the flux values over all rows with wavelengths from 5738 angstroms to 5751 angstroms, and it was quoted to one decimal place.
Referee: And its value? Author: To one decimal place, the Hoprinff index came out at 16.9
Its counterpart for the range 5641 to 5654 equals 14.6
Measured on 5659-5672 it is 15.6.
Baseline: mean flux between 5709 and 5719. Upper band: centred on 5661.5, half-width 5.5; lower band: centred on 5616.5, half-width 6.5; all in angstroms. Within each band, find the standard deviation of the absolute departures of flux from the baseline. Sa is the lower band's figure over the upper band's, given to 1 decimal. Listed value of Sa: 1.4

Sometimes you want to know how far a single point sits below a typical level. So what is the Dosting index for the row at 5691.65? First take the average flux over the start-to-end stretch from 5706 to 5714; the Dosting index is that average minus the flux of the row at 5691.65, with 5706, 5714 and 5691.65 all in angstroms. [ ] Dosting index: -0.30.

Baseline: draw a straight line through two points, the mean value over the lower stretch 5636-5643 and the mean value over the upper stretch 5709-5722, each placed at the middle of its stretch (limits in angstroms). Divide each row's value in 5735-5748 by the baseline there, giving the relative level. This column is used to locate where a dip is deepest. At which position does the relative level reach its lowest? 5744.31 angstroms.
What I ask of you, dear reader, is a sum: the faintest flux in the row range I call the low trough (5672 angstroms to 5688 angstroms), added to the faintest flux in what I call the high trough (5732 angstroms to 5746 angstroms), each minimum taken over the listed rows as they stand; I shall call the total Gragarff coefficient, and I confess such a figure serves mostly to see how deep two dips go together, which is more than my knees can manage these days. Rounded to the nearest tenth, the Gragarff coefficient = 31.1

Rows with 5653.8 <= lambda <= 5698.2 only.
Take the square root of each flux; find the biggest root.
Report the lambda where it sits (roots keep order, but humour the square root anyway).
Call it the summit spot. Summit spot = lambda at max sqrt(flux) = 5675.94 angstroms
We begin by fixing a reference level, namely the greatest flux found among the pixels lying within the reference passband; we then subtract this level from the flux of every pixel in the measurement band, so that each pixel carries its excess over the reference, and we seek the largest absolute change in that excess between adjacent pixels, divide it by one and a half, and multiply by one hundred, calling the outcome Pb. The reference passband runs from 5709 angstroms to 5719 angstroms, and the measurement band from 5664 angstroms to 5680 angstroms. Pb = 93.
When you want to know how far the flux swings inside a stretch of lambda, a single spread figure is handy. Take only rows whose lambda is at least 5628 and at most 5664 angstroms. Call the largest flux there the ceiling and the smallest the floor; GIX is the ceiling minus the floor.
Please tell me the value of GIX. 2.8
